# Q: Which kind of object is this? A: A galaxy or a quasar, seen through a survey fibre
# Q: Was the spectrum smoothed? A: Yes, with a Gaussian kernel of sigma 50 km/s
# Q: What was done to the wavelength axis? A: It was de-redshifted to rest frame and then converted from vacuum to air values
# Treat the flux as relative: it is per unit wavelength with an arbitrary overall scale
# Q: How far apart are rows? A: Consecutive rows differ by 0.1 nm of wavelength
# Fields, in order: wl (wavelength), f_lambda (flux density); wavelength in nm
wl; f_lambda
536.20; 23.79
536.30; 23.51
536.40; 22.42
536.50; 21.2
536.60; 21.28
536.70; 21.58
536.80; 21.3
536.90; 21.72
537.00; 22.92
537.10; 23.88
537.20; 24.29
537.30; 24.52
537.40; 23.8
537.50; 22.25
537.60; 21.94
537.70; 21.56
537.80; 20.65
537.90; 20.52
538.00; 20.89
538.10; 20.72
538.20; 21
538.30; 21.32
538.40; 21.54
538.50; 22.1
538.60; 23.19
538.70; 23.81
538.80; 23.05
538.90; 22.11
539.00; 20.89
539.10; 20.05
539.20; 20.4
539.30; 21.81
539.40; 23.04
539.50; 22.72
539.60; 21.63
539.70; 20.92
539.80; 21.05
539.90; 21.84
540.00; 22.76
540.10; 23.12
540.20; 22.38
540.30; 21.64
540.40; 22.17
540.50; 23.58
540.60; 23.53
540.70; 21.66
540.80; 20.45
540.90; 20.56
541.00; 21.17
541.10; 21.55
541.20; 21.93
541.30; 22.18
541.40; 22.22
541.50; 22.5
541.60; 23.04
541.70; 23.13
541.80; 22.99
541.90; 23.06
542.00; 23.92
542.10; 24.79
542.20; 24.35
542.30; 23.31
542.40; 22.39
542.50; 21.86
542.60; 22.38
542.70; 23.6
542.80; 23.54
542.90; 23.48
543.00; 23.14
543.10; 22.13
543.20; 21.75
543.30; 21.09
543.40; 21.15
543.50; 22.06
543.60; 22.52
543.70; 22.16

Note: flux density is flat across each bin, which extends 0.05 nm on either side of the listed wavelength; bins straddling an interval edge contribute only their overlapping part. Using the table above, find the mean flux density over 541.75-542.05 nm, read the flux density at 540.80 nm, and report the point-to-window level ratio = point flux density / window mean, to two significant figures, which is 0.88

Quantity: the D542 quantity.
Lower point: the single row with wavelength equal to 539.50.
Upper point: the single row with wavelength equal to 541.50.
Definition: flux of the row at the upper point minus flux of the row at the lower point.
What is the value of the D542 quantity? -0.2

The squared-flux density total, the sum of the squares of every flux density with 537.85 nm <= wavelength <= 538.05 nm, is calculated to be 857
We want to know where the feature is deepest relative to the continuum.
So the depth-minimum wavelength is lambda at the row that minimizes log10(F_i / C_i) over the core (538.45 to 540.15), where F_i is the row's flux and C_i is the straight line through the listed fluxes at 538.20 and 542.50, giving 539.10 nm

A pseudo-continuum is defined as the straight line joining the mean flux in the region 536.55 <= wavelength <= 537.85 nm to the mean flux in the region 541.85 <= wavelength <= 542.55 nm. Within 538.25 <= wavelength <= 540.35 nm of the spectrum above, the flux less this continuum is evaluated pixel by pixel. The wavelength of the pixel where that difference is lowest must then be 539.10 nm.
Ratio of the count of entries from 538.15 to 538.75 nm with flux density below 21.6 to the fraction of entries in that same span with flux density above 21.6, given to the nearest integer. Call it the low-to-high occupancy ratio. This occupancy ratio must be 6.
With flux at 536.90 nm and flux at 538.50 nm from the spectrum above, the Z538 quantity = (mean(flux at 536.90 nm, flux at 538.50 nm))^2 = 480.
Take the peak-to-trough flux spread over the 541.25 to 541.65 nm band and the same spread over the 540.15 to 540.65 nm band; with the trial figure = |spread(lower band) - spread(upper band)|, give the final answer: 1.08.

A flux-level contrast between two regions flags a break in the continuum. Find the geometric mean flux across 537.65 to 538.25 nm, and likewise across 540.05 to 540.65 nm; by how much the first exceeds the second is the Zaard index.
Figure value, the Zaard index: -1.84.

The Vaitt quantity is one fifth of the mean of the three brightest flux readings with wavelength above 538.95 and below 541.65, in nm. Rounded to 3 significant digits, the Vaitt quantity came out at 4.68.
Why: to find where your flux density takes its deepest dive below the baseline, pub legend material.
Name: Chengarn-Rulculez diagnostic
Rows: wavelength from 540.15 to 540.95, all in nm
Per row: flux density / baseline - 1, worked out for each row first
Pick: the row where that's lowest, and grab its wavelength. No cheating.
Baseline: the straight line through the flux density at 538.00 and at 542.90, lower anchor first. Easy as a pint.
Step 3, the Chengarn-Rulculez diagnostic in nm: 540.80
